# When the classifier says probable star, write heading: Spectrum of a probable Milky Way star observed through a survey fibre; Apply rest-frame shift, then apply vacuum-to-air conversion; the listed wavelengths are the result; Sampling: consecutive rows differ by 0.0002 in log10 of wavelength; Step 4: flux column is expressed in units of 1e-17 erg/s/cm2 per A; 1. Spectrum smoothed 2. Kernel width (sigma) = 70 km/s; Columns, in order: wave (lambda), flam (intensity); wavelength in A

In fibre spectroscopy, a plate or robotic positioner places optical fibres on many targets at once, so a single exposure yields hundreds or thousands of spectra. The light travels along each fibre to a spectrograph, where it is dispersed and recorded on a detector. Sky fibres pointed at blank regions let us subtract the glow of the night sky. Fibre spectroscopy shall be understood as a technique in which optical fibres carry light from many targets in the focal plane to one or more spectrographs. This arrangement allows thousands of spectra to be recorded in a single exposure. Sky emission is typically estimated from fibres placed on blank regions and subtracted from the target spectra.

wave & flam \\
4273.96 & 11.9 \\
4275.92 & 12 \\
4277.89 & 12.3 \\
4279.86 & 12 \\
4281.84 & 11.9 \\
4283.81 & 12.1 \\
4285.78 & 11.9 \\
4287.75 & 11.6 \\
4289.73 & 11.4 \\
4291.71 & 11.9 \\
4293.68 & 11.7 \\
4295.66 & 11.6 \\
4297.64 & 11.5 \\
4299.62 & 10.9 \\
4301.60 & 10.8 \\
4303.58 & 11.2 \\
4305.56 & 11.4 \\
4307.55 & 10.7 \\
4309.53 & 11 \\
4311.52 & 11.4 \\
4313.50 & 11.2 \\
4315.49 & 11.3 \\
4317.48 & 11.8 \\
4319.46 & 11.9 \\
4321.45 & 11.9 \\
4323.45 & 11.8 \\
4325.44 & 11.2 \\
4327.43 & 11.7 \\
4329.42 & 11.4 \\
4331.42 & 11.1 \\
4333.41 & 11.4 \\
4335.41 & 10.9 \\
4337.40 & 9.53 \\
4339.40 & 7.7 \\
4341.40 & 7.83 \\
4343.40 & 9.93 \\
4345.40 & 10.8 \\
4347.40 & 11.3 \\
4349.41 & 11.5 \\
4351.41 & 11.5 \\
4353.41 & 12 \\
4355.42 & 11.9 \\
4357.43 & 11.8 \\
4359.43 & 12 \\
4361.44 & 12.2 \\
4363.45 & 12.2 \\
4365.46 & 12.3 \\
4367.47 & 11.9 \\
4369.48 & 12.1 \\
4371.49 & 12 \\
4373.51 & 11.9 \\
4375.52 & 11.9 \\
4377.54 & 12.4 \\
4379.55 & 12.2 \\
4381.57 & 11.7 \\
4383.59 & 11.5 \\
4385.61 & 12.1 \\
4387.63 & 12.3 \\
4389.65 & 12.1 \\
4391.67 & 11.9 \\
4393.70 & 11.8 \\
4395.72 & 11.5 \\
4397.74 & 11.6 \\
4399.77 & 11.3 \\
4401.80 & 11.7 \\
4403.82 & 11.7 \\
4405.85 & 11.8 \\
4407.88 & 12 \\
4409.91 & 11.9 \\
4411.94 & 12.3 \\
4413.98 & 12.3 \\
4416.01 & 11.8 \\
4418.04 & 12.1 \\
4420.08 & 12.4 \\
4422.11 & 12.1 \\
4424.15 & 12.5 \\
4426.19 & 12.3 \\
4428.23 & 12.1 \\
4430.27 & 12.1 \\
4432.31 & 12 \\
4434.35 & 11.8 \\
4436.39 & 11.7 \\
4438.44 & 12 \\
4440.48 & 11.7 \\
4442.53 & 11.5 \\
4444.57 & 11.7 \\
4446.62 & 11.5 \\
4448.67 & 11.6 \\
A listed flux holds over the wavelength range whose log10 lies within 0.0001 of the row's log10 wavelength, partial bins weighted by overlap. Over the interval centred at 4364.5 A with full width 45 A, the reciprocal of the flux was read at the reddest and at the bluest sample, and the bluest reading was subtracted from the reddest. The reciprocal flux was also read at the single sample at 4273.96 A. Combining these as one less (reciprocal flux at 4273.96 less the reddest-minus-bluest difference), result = 0.898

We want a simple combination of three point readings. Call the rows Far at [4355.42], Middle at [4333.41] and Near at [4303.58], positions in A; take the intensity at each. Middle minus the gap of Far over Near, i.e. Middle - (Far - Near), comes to 10.7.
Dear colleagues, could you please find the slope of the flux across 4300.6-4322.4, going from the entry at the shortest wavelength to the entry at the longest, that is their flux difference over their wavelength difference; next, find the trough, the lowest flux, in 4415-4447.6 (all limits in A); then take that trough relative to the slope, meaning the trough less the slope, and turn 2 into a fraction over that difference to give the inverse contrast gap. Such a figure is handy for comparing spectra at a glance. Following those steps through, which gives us 0.175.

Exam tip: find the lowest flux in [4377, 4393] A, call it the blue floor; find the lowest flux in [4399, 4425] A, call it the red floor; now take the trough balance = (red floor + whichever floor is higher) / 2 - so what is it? 11.4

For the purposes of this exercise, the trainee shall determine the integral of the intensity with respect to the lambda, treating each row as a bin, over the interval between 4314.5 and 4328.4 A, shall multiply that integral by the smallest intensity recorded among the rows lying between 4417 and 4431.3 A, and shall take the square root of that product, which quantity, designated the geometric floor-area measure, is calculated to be 44.3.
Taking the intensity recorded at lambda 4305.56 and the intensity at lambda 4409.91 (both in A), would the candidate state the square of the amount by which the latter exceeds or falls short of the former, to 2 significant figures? 0.25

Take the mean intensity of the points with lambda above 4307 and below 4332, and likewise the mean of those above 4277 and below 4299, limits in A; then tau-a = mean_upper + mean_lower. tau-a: 23.2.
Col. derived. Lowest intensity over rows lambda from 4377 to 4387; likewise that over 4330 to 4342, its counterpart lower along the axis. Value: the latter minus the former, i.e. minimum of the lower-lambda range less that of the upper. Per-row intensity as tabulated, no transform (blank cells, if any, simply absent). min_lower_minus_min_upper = -3.8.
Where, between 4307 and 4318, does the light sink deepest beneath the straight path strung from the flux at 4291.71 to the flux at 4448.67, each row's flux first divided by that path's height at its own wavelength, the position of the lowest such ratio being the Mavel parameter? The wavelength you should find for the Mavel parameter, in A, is 4307.55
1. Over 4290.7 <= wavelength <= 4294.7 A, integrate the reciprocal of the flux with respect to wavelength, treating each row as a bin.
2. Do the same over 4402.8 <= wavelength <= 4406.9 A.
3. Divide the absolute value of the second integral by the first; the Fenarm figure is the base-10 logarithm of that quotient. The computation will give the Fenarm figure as 0.013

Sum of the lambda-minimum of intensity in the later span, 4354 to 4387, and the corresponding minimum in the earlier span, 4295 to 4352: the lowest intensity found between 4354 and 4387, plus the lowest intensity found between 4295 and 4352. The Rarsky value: 19.2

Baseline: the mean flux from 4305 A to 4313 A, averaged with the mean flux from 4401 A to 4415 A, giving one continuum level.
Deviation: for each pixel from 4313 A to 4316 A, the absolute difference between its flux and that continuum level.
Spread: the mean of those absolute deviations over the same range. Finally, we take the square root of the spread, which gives 0.54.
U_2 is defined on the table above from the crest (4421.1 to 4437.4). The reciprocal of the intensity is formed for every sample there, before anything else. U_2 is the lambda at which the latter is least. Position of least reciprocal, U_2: 4424.15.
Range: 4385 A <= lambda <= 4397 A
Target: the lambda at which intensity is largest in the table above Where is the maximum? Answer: 4387.63 A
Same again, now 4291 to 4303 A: 4291.71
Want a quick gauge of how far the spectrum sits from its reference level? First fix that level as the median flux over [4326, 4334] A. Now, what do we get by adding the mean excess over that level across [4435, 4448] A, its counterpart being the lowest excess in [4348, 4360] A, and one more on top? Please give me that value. 1.4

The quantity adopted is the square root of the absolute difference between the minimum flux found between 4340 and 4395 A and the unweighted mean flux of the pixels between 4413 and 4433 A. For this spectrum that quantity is 2.1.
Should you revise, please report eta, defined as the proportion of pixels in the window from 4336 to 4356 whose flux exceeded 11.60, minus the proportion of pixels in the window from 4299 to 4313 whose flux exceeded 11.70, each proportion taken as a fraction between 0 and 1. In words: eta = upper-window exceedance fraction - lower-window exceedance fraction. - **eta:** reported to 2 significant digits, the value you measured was 0.20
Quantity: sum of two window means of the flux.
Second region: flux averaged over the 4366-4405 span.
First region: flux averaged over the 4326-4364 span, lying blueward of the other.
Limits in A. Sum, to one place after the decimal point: 22.9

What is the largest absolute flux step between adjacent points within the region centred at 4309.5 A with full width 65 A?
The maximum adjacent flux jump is 1.8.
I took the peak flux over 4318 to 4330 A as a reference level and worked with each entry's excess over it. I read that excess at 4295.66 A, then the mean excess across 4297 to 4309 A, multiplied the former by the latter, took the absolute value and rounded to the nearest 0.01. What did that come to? 0.25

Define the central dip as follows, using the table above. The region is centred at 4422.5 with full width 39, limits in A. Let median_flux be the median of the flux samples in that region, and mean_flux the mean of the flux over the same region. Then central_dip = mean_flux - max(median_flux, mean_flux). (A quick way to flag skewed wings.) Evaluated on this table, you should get 0.00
